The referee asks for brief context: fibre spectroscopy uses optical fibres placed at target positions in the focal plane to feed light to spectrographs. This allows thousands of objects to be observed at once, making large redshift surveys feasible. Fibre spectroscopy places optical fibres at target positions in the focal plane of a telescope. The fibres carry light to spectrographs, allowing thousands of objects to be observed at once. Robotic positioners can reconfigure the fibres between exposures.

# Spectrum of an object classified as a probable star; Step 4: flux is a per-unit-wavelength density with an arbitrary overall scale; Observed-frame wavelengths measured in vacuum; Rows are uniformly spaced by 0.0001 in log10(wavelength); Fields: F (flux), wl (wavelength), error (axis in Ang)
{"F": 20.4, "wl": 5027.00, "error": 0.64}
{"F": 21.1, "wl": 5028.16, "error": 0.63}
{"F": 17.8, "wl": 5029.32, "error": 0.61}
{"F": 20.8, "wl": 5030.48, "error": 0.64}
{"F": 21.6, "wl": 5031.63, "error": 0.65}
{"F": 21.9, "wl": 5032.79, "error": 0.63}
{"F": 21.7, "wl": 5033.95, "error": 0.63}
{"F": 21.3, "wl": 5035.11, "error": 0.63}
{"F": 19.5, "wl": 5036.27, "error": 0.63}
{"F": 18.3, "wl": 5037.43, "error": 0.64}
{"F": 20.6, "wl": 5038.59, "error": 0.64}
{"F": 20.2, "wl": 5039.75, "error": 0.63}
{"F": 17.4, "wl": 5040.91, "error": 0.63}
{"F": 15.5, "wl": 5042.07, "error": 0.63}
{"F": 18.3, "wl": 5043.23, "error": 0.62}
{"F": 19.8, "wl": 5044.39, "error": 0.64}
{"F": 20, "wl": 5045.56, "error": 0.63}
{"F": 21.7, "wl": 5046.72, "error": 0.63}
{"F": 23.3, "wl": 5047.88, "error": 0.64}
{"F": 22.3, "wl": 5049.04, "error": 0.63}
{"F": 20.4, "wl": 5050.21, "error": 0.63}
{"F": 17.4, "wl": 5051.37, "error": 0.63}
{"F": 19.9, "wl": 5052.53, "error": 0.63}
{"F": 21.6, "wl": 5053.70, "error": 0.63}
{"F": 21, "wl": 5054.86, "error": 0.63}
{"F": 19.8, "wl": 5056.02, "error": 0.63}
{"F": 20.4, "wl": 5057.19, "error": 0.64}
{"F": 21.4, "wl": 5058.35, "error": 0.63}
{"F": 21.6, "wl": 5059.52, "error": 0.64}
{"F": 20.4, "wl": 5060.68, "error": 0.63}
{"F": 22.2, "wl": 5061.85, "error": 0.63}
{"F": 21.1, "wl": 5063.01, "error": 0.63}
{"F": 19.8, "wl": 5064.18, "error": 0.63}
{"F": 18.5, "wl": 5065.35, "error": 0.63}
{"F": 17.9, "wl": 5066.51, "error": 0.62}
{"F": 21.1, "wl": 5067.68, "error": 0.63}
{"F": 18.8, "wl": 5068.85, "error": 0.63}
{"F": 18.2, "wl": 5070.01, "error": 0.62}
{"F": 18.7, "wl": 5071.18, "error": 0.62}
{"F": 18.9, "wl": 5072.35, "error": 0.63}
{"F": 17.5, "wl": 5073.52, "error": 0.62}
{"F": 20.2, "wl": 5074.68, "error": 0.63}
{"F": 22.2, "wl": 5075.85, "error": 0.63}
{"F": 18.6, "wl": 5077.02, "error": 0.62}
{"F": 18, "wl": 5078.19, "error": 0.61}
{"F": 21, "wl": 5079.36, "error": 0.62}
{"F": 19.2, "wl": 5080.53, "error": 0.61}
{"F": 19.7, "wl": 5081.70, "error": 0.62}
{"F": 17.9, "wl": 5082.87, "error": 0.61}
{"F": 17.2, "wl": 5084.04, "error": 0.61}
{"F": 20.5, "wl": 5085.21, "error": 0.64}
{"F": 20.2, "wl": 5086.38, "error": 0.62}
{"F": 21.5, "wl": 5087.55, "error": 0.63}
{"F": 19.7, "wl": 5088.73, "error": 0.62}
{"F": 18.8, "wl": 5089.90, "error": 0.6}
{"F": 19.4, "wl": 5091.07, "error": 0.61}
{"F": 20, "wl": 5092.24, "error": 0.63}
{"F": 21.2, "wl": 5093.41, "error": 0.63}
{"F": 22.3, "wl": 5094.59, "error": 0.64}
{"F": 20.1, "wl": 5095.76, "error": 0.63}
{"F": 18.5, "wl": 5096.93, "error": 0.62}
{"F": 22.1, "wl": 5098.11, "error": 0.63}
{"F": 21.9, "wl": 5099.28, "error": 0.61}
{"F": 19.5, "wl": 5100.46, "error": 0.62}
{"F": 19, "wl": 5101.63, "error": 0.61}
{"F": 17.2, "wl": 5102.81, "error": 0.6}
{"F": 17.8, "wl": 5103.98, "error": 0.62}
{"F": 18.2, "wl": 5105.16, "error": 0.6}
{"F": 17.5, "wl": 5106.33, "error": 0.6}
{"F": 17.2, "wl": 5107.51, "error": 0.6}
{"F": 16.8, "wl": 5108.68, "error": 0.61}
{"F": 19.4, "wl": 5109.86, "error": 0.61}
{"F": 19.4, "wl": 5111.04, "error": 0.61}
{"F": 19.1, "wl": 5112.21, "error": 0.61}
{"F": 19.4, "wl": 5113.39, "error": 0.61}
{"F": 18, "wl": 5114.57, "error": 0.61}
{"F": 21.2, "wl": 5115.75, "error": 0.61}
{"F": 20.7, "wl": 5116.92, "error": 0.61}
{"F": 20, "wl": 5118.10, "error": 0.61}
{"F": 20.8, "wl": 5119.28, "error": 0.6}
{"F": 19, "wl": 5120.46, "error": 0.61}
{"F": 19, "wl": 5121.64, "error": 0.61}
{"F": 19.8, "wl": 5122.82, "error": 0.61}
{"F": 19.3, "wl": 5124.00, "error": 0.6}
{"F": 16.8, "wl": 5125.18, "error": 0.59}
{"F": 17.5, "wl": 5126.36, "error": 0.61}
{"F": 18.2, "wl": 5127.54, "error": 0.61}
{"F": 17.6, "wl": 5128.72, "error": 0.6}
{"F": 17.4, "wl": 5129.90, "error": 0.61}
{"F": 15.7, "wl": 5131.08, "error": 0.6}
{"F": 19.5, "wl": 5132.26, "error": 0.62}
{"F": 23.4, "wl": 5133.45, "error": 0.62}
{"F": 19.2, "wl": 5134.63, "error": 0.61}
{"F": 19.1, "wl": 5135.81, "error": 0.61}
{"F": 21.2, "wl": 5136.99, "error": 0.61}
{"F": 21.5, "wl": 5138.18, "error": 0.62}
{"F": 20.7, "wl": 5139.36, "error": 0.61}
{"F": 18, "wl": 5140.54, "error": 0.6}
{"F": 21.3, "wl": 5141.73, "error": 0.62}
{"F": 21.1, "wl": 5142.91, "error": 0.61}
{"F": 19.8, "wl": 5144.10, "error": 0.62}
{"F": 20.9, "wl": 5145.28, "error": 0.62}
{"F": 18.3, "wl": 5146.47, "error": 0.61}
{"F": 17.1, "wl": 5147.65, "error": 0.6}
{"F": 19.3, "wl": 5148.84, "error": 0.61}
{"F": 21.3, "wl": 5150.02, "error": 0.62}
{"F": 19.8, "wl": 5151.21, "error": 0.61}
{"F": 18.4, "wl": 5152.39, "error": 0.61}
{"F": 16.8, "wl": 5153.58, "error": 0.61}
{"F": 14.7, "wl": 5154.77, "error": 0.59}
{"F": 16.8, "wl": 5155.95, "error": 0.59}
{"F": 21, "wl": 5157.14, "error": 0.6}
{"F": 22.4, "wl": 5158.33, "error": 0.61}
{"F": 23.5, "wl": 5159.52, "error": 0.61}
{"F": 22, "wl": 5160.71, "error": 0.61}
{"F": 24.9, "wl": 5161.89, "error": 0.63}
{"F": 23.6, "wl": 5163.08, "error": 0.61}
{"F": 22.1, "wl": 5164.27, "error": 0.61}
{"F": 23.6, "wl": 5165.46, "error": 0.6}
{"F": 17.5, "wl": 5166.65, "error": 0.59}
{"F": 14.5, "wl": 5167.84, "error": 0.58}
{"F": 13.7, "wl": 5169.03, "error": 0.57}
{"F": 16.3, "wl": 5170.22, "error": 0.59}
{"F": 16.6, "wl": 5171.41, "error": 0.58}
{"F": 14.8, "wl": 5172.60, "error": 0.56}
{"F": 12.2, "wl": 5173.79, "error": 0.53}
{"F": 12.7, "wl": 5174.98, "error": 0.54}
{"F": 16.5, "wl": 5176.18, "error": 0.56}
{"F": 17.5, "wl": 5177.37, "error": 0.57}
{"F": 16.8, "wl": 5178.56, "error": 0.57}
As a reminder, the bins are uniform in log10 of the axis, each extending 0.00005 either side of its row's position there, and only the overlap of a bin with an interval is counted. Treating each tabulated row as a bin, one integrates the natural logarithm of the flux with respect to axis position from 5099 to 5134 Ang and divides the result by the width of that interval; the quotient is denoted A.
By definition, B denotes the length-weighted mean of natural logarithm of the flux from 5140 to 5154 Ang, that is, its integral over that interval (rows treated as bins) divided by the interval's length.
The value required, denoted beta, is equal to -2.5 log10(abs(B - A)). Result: 3.9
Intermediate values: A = 2.932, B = 2.96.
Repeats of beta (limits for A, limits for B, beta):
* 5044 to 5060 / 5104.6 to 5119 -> 2.6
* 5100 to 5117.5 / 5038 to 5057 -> 3.0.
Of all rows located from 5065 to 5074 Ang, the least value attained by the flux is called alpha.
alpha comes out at 17.5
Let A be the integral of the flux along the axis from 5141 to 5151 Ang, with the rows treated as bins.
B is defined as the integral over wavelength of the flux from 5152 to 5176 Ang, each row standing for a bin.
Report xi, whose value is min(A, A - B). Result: -242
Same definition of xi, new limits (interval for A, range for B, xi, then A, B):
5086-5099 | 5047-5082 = -437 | 265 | 702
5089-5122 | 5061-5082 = 230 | 641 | 410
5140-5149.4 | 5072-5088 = -129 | 183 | 312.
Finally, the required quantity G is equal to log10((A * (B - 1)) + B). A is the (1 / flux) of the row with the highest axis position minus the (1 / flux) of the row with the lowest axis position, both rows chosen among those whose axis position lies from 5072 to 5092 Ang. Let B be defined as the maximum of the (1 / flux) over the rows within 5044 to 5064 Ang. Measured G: -1.23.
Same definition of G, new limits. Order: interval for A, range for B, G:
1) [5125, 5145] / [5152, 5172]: -1.09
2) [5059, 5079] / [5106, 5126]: -1.29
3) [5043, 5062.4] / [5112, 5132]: -1.14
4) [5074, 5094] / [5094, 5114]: -1.21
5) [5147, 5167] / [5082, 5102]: -1.23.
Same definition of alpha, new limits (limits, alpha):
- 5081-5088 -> 17.2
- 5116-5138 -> 15.7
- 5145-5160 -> 14.7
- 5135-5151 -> 17.1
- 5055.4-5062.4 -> 19.8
